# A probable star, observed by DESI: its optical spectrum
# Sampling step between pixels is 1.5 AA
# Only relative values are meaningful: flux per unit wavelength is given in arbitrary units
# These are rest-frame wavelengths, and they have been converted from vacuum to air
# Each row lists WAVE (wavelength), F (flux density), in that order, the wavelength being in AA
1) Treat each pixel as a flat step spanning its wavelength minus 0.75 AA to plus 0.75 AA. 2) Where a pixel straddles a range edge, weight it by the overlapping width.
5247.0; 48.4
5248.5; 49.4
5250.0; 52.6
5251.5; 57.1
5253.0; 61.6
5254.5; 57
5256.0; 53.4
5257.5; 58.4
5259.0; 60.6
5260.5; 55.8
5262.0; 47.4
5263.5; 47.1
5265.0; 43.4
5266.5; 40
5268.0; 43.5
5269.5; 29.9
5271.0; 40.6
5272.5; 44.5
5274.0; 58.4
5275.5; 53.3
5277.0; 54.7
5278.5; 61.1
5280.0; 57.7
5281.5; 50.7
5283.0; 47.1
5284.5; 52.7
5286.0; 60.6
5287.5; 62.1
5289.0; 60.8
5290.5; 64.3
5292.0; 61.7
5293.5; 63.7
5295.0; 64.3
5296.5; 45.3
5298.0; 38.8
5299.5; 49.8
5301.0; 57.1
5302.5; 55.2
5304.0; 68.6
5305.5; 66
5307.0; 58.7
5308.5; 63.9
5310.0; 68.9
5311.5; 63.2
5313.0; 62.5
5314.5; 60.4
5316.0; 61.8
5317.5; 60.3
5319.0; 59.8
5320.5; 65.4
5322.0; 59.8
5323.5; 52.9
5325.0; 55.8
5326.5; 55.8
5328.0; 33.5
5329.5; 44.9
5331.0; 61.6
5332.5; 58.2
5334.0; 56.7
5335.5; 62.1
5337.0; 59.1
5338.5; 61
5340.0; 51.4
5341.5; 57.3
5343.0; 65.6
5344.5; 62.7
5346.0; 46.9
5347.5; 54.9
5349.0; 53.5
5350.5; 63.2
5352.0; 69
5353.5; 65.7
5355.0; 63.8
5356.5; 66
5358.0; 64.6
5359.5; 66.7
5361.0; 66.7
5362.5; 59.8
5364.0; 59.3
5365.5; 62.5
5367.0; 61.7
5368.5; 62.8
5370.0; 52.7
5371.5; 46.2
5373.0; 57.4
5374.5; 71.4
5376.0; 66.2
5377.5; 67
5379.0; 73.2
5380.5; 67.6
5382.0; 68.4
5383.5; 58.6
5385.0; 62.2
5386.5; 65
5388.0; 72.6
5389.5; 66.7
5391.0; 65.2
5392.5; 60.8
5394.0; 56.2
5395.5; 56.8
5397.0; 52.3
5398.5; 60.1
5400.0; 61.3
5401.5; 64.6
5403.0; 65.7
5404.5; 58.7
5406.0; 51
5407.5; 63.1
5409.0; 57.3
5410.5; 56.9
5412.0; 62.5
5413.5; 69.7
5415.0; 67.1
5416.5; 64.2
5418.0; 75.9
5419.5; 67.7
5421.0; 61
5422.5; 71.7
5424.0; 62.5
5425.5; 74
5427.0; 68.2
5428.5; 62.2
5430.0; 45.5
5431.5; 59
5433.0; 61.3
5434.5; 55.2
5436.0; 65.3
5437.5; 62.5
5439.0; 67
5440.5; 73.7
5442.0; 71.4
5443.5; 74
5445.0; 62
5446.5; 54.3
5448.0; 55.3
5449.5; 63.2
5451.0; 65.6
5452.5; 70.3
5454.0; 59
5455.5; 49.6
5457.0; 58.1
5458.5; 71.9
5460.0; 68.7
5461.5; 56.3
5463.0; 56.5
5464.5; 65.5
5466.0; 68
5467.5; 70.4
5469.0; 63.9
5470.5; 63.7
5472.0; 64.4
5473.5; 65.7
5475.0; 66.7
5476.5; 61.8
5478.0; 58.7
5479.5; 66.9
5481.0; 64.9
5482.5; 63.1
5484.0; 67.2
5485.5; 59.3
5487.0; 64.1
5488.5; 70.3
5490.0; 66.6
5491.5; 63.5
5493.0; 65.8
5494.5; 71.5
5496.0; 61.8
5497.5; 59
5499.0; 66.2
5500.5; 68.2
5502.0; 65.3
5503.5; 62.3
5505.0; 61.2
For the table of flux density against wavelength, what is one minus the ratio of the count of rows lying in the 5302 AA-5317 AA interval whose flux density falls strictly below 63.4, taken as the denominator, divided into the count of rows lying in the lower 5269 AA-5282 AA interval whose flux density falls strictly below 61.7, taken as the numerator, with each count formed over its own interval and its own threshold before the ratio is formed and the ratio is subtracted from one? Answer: -0.5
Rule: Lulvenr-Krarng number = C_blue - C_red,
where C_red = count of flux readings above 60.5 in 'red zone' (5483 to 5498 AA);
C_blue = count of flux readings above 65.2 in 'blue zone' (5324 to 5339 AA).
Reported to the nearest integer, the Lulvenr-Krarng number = -8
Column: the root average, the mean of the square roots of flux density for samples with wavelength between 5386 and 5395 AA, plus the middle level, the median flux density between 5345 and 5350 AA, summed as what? 62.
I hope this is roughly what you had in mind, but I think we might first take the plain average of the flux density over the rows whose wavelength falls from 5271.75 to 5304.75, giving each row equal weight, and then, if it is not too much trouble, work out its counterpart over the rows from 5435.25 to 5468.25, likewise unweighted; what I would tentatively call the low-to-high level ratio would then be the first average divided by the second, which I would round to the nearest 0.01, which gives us 0.87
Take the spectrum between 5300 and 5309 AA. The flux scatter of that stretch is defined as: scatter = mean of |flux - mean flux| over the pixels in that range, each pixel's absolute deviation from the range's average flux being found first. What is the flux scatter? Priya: 4.6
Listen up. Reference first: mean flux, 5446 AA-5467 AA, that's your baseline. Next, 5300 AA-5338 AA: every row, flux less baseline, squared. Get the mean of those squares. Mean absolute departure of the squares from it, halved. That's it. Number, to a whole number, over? 39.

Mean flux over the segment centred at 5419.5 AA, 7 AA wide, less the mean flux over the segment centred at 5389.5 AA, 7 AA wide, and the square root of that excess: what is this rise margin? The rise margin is 1.4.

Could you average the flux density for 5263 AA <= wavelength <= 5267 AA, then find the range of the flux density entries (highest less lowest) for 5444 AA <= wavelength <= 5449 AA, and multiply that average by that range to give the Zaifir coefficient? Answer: 335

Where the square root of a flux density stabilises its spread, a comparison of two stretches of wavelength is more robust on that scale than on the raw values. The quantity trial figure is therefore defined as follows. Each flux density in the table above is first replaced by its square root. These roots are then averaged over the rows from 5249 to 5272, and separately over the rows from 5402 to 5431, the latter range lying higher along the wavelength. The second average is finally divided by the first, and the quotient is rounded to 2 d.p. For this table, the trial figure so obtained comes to 1.13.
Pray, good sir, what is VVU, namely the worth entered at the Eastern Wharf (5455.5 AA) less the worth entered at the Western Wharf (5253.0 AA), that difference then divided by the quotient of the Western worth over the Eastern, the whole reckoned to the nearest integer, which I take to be -10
